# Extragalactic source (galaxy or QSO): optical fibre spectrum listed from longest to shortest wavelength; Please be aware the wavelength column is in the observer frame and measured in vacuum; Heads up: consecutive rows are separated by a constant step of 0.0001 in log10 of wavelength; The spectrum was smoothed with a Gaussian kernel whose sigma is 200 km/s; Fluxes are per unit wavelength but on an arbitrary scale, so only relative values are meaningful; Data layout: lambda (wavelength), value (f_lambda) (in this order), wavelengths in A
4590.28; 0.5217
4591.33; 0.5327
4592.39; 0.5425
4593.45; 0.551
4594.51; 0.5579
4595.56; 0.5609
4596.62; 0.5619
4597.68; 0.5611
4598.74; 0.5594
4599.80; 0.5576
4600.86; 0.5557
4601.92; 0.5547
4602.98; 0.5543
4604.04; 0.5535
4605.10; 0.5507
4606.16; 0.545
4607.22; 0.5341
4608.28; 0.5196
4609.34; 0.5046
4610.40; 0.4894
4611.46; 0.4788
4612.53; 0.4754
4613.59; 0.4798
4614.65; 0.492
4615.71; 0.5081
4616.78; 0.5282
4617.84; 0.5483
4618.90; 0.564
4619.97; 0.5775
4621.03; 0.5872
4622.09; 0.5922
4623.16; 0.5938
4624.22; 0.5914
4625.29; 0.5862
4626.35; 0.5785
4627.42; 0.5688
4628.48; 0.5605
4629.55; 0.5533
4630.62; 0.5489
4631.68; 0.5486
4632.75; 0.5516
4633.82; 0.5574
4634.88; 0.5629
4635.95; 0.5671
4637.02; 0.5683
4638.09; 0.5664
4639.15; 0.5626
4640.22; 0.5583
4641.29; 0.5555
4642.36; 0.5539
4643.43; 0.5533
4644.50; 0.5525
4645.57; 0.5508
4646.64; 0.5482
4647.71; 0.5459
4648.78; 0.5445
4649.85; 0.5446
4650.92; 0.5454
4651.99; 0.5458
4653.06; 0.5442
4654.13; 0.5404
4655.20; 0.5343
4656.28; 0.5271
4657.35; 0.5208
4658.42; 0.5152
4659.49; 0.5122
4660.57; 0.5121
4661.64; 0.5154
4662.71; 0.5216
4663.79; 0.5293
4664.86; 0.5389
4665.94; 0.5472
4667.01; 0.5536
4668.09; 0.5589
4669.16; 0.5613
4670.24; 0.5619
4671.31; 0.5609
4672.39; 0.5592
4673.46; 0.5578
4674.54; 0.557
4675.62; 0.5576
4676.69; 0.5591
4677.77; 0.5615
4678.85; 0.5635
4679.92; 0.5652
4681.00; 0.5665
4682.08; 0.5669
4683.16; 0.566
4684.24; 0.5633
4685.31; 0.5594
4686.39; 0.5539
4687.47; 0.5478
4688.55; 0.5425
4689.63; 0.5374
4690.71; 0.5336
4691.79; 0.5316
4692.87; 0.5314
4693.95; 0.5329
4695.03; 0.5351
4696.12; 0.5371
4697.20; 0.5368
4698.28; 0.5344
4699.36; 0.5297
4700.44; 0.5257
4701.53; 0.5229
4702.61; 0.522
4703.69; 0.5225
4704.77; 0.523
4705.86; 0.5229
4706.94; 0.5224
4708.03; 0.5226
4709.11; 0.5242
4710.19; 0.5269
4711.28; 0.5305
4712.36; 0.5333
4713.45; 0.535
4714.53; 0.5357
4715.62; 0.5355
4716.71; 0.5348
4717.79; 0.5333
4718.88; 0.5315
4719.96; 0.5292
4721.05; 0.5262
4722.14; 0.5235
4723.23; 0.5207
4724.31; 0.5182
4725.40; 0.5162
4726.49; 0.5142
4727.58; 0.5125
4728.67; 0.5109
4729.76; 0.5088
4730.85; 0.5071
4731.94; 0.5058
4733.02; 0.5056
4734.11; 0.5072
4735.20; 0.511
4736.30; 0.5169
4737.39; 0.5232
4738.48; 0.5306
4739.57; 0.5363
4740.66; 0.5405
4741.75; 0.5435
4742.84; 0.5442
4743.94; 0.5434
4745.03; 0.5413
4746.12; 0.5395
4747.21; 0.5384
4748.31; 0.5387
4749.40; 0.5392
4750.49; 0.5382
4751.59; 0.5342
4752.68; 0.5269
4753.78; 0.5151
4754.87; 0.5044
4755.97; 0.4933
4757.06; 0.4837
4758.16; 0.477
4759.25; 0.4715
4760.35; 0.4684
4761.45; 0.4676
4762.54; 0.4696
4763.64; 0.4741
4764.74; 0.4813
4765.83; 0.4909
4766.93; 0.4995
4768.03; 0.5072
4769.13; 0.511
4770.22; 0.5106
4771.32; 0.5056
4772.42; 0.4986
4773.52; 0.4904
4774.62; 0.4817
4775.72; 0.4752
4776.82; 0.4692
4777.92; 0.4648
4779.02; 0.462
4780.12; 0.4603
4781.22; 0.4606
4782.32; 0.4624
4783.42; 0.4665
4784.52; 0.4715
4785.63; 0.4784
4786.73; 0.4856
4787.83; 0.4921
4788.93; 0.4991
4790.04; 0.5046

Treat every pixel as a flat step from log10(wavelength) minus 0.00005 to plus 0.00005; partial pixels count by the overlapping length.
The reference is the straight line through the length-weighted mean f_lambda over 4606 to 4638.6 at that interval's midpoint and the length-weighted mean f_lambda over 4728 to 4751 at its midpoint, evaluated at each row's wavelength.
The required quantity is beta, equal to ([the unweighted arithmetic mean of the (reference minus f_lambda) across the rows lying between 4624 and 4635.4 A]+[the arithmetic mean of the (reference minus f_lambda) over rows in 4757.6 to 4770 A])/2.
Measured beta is 0.0102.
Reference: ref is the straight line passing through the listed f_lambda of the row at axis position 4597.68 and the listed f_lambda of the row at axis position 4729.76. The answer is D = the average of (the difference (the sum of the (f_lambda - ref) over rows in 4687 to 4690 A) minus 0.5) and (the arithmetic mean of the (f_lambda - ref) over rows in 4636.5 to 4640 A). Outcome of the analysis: -0.213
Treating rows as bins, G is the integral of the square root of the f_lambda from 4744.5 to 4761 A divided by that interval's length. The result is 0.716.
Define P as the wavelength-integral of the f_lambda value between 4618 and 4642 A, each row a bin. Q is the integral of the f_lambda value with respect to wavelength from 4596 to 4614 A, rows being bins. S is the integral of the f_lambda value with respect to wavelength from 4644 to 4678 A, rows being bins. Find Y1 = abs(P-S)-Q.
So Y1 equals -5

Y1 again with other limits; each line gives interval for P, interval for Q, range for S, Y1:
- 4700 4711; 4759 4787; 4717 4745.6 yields -4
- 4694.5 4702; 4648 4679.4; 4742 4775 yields -4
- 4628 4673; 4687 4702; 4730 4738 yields 13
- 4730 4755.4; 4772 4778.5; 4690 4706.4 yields 2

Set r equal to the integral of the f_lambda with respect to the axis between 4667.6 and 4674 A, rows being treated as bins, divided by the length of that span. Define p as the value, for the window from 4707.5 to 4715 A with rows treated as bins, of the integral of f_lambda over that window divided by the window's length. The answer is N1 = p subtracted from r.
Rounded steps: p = 0.530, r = 0.560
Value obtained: 0.03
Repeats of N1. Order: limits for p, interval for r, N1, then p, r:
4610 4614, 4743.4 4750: 0.06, 0.480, 0.541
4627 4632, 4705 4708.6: -0.03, 0.556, 0.522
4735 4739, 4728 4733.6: -0.01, 0.520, 0.508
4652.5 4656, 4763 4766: -0.06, 0.538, 0.481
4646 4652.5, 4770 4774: -0.05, 0.546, 0.500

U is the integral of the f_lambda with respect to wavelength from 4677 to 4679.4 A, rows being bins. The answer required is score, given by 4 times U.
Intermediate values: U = 1.35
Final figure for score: 5.4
